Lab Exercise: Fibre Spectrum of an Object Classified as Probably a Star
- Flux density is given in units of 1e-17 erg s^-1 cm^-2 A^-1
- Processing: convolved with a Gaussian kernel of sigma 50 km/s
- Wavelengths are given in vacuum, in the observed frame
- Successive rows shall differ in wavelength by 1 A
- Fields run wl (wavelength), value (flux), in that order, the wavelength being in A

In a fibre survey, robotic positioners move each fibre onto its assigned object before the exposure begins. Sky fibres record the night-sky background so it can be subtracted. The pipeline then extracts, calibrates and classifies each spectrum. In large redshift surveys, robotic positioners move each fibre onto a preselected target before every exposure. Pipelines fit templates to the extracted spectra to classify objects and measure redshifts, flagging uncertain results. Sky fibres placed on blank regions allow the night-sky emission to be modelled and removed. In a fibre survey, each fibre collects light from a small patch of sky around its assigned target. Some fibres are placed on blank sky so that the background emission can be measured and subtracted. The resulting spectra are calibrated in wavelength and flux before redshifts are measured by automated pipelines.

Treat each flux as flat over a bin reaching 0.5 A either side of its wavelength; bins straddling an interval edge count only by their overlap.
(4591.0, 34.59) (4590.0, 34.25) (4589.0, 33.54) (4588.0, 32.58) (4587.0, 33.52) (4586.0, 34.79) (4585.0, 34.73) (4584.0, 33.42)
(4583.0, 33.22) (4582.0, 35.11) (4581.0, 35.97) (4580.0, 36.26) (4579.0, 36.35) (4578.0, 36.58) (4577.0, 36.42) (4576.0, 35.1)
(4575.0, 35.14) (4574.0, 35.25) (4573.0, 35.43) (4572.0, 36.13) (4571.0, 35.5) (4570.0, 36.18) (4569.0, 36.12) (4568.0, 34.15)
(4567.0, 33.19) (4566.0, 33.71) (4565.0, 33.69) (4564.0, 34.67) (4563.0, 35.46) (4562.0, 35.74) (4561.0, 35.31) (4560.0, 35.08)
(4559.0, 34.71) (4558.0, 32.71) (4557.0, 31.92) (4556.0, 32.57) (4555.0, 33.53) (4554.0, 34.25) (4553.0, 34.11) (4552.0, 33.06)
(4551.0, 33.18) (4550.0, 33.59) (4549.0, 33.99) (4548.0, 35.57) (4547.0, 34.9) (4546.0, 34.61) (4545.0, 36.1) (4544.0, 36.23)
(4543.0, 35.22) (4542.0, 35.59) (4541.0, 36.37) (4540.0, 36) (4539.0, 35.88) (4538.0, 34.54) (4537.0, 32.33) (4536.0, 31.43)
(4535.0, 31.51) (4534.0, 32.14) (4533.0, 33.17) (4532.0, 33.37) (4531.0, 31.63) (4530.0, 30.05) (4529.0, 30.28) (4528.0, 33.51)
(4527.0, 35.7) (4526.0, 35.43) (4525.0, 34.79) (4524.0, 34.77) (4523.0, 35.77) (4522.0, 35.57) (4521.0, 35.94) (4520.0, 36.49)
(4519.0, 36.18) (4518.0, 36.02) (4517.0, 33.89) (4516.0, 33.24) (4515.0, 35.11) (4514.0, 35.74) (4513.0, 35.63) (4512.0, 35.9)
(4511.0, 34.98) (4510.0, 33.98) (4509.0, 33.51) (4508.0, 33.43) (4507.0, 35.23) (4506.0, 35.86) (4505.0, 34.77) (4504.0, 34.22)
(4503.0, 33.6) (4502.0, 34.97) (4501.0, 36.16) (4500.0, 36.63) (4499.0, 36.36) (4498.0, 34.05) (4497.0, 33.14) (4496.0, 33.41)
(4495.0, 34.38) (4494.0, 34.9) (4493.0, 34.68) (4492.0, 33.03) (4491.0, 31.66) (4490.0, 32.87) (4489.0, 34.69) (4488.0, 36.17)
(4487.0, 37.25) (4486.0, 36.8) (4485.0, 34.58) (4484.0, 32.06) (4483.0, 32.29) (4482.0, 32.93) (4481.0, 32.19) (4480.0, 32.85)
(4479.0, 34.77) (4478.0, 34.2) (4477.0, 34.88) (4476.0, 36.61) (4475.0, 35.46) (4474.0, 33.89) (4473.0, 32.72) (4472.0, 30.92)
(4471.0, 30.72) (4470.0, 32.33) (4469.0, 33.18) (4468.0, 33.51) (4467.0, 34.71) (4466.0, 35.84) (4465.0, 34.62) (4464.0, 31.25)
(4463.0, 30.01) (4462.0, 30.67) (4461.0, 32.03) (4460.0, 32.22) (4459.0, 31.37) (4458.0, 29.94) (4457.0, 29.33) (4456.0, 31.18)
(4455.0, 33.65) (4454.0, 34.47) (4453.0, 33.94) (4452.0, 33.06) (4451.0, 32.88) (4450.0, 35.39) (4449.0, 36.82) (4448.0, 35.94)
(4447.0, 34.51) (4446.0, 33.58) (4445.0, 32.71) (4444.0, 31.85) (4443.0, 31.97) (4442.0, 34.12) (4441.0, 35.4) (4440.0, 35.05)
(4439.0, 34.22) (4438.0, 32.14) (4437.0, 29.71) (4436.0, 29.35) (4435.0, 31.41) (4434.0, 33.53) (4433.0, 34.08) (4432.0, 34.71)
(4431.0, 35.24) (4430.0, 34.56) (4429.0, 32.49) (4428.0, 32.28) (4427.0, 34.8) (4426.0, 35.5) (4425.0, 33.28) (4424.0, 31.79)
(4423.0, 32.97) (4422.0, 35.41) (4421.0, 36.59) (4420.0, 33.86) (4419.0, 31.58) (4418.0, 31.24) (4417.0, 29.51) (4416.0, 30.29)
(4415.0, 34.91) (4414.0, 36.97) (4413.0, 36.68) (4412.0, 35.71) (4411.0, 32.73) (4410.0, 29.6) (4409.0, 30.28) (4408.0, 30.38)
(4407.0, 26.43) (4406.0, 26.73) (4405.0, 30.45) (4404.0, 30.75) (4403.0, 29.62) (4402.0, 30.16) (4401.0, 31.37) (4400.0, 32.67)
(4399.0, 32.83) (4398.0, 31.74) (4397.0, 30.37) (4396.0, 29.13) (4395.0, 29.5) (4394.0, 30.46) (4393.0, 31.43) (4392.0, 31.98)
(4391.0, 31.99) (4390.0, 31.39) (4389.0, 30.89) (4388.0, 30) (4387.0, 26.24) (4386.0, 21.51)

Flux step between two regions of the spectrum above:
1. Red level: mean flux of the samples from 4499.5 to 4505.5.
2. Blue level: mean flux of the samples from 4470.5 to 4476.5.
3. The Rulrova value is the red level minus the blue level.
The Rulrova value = 1.7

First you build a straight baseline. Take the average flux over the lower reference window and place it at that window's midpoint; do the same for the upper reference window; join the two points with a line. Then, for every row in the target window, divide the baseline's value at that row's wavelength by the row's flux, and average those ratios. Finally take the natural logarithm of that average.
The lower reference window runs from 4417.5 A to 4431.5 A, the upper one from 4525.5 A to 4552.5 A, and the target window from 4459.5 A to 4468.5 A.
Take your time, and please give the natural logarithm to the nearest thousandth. 0.033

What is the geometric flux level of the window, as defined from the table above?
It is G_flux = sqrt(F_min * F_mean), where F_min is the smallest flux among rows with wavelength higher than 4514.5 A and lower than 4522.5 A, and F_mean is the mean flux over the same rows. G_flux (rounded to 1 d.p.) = 34.3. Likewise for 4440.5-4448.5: 32.8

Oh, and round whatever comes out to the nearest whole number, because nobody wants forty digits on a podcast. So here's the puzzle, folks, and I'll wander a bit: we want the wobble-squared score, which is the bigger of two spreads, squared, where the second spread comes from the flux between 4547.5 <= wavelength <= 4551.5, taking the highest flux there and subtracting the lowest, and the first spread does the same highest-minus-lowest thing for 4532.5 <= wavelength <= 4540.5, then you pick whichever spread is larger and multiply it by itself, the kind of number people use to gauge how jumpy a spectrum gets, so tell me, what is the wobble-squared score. 21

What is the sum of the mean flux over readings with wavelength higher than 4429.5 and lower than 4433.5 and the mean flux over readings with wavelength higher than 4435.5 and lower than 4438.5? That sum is 65.0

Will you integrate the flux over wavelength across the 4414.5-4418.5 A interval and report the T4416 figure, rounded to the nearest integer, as 126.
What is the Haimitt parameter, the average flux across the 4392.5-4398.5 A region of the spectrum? 30.4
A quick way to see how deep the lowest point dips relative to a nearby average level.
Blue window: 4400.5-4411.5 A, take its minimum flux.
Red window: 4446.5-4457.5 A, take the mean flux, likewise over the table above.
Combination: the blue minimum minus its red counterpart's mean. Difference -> -7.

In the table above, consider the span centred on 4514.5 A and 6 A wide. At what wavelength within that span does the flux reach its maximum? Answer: 4512.0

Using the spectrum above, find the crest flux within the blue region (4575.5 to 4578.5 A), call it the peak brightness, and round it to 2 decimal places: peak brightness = 36.58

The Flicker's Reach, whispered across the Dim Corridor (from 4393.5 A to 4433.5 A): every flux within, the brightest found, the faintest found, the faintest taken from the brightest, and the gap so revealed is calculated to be 11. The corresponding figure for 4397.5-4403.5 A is 3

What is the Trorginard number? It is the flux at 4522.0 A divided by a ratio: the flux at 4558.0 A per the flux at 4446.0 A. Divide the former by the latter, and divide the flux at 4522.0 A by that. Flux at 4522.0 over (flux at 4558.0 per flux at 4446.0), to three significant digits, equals 36.5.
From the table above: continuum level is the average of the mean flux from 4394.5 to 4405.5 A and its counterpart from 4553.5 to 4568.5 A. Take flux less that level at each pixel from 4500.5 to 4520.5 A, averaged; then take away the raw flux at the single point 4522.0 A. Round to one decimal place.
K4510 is -33.0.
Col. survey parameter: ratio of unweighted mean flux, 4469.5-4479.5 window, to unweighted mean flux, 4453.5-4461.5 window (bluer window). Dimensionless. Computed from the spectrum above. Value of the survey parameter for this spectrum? 1.059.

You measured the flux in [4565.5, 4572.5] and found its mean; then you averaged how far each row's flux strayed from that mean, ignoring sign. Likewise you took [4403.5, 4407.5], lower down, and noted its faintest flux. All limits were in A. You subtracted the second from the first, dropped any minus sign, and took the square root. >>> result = 5.03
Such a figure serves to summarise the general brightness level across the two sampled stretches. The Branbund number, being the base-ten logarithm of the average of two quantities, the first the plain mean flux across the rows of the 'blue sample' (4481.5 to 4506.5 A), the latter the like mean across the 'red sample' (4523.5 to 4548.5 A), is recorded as 1.53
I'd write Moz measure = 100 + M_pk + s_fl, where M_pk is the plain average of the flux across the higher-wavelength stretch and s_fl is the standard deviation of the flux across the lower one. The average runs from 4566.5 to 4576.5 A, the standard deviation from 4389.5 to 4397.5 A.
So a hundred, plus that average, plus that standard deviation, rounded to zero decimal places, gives 136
